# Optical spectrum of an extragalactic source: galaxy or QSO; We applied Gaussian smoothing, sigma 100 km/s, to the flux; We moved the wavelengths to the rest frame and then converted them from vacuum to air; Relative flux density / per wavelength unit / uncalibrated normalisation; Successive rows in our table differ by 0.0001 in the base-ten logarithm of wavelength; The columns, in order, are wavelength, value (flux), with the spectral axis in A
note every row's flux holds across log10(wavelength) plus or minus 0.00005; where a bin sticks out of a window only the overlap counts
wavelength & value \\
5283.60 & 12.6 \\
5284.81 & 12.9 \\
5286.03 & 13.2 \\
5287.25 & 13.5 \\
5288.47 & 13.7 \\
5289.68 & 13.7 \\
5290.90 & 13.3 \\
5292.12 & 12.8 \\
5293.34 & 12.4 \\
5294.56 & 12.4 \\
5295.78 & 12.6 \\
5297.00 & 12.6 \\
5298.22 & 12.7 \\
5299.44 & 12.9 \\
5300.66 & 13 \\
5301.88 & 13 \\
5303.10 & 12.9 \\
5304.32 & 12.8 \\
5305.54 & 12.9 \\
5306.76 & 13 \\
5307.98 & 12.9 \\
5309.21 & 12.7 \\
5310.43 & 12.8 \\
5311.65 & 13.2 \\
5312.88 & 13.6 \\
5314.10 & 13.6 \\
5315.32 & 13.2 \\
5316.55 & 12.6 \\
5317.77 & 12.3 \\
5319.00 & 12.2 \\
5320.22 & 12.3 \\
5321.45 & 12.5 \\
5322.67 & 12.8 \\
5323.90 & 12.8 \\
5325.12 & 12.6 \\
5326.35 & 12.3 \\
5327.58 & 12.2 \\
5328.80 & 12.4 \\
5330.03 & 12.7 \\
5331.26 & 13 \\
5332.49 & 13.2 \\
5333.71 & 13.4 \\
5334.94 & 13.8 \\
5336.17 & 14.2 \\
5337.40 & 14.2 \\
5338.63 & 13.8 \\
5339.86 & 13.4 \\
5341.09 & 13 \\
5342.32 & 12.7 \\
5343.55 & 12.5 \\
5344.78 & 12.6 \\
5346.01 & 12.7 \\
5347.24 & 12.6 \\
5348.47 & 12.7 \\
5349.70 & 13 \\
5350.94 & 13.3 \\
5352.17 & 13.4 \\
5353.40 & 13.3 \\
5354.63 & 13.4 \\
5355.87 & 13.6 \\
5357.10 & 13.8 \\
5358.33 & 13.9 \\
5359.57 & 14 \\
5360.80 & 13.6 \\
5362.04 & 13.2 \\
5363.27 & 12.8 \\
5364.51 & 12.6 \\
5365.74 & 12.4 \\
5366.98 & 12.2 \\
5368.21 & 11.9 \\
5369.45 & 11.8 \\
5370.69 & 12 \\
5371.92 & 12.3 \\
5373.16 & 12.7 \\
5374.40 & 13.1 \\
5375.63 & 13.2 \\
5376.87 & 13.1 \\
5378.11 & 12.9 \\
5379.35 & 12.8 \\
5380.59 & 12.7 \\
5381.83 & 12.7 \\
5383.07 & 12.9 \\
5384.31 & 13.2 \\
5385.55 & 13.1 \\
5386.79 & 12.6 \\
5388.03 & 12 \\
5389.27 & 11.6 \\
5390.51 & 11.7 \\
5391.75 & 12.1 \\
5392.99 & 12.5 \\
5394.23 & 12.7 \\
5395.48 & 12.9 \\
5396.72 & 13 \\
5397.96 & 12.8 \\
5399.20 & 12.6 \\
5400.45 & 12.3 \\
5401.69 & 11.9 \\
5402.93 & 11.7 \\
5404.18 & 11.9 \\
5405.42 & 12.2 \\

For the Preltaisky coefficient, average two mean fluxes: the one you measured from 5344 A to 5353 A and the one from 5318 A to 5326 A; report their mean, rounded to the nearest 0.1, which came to 12.7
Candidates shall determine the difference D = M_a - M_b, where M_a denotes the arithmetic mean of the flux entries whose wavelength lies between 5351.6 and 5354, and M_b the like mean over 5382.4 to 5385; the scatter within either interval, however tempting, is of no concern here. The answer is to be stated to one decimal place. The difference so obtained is 0.3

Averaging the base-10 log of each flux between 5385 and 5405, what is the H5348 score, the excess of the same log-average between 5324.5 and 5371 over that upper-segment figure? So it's 0.023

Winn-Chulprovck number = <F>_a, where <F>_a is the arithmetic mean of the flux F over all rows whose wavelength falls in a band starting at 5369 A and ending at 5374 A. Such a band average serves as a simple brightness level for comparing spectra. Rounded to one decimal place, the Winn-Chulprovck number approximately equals 12.2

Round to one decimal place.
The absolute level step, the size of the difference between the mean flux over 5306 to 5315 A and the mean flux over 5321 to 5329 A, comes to 0.6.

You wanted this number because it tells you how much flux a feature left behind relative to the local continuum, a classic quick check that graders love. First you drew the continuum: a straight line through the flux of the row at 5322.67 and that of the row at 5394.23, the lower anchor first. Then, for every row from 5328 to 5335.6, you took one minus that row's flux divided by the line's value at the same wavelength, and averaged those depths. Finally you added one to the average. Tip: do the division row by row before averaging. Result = 0.98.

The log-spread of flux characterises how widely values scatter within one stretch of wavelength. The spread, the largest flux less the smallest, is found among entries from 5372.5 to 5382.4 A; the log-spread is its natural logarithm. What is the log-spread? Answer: -0.7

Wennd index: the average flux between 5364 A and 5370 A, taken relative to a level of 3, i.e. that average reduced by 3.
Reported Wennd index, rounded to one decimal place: 9.2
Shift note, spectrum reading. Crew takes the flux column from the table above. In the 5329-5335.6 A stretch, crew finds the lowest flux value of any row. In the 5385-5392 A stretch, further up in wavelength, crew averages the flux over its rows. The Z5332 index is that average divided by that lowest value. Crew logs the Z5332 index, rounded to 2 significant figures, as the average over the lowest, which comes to 0.96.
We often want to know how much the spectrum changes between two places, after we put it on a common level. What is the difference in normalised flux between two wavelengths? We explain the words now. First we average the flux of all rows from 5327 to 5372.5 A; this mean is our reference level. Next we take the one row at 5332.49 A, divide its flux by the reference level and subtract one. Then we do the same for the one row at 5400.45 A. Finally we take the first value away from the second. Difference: -0.07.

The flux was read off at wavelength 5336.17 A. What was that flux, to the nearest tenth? 14.2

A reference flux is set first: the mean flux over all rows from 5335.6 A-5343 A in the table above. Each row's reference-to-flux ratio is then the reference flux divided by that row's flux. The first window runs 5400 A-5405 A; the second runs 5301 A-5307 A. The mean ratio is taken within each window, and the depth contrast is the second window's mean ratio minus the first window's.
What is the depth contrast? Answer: -0.09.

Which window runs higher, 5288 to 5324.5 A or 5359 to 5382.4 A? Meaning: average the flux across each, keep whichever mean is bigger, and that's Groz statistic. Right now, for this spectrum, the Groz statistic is 12.87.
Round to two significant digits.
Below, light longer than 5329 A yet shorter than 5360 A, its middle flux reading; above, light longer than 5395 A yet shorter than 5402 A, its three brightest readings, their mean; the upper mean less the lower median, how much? -0.40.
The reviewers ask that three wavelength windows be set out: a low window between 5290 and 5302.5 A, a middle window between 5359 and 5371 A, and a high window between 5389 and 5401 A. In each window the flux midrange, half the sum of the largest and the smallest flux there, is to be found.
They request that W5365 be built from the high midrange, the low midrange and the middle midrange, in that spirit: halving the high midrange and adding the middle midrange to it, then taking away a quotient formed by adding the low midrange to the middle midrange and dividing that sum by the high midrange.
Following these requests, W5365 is 17.0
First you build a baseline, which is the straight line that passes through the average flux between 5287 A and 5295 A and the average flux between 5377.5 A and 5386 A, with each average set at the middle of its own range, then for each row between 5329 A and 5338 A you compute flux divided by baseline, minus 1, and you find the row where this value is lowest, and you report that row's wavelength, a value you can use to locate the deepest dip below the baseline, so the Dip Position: 5330.03 A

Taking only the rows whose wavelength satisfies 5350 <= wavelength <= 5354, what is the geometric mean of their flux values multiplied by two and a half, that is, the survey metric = 33.3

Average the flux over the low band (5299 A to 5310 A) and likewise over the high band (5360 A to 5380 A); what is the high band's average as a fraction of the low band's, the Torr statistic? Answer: 0.98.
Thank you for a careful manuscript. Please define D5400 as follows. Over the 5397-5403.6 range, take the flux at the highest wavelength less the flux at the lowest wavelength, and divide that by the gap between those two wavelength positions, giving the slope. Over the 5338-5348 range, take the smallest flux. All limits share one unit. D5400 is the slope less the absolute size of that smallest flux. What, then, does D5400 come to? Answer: -12.7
